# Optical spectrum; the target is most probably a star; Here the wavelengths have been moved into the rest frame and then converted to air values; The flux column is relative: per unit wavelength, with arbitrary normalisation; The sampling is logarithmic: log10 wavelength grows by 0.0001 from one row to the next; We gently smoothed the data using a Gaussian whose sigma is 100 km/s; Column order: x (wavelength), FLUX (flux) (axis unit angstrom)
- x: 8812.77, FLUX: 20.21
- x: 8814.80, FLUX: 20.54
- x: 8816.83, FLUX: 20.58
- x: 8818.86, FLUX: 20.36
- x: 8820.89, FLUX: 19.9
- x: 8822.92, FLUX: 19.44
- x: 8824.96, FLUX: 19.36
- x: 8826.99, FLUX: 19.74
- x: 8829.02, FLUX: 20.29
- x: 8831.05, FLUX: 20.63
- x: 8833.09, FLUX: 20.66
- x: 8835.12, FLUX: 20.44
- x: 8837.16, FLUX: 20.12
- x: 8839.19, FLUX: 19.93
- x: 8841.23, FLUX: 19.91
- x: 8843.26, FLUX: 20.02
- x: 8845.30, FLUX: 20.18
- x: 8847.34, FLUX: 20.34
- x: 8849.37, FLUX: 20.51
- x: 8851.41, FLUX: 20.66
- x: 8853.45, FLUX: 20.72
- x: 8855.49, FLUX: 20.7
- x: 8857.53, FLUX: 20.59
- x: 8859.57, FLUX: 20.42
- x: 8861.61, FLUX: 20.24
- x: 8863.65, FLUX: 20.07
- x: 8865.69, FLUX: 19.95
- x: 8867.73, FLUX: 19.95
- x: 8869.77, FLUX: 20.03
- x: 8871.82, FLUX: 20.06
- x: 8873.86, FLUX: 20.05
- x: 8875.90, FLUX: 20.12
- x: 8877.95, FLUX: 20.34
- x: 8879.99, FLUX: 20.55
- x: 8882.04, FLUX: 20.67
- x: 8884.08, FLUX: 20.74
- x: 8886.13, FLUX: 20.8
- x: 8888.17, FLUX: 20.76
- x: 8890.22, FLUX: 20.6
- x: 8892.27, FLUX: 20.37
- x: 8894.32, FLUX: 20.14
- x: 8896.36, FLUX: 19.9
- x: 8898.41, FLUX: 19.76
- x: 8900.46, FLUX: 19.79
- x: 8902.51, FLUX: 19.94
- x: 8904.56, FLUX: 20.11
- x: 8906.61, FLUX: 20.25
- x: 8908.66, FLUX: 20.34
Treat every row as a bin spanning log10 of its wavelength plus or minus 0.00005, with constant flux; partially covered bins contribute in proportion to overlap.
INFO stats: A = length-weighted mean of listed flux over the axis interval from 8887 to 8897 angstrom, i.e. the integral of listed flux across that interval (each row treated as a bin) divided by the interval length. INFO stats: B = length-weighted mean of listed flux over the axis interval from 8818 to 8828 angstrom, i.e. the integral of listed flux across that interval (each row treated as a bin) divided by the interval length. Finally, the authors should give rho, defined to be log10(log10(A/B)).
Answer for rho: -1.9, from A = 20.4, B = 19.7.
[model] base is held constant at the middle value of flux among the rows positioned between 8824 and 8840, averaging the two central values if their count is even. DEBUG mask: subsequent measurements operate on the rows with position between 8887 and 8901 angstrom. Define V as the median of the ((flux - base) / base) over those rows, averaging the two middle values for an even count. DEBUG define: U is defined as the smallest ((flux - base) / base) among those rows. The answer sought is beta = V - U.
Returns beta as 0.019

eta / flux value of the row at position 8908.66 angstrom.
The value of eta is 20.34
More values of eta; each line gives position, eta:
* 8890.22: 20.6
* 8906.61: 20.25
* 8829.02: 20.29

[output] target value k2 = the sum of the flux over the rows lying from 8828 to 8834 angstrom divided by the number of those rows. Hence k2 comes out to 20.53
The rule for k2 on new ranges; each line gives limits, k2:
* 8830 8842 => 20.28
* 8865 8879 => 20.07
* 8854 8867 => 20.33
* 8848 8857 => 20.65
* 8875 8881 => 20.34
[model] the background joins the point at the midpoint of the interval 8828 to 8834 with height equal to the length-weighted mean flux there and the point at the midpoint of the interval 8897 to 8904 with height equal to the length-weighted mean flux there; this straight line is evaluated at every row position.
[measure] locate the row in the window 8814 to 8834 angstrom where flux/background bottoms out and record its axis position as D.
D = 8824.96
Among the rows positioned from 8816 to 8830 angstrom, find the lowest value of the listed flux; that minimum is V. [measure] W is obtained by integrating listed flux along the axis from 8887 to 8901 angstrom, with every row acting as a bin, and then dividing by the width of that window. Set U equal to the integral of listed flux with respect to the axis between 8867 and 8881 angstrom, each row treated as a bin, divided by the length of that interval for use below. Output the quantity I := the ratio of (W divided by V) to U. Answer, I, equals 0.0518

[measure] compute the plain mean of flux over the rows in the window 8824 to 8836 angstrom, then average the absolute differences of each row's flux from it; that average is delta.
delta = 0.42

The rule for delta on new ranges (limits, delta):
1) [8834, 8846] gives 0.15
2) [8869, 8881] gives 0.17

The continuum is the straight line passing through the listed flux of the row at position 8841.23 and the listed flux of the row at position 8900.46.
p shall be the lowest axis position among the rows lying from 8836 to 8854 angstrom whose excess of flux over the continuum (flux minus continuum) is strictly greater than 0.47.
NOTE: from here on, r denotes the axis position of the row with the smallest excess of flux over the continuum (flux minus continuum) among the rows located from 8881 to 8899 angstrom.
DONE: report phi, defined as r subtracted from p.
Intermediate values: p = 8849.37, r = 8898.41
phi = -49.0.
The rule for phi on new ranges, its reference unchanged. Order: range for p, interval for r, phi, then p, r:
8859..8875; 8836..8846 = 18.3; 8859.57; 8841.23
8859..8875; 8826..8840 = 32.6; 8859.57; 8826.99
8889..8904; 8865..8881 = 24.5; 8890.22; 8865.69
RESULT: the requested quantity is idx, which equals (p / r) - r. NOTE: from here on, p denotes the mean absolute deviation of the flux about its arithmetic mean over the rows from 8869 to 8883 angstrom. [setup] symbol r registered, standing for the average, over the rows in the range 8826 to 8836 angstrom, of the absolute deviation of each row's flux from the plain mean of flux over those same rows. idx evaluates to 0.6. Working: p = 0.22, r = 0.27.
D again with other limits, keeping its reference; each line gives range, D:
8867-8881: 8867.73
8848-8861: 8849.37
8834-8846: 8841.23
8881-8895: 8894.32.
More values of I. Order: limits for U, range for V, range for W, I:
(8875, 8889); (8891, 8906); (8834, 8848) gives 0.0495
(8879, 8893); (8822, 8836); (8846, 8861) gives 0.0514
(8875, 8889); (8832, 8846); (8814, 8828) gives 0.0488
